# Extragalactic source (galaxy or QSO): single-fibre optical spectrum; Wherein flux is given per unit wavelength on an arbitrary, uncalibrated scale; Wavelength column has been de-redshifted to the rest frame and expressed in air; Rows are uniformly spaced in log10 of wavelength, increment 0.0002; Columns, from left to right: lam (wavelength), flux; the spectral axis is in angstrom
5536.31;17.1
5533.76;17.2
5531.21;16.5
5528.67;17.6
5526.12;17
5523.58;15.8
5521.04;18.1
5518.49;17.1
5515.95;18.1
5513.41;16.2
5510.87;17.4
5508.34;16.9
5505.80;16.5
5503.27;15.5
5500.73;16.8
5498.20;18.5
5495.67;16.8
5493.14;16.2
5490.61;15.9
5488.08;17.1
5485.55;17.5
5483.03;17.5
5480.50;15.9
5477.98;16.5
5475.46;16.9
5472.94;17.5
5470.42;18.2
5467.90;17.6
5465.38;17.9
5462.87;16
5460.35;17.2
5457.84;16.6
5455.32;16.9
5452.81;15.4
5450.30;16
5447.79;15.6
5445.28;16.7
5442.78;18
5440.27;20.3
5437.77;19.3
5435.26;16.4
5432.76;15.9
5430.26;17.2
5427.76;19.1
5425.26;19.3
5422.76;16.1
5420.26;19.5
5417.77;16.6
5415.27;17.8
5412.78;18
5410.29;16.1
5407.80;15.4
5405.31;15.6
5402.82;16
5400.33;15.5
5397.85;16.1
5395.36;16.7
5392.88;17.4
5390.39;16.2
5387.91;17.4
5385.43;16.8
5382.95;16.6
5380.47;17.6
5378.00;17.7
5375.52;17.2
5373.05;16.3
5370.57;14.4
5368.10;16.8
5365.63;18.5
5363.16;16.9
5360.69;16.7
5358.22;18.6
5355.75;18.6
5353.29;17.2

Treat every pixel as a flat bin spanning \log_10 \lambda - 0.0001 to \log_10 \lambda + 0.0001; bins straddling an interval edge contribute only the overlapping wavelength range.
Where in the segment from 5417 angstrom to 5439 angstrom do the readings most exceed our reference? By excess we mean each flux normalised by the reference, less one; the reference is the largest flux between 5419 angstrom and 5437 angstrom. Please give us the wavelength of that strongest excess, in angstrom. 5420.26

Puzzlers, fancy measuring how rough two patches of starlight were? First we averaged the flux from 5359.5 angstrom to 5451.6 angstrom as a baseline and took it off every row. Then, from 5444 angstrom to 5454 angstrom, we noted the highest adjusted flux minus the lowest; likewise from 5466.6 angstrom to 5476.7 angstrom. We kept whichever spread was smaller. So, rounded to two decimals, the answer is 1.30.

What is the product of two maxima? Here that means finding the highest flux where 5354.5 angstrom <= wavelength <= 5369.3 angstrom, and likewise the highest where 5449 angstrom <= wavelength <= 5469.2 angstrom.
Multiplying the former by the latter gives 333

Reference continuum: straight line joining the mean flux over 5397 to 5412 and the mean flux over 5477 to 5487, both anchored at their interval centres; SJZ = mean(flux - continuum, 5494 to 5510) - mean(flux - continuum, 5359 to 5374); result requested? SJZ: -1.6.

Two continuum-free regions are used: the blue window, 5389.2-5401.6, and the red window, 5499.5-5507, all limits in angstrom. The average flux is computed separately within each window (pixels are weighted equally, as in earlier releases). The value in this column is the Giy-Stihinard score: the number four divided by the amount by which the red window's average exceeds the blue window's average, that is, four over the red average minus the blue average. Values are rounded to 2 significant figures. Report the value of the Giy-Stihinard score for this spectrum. -35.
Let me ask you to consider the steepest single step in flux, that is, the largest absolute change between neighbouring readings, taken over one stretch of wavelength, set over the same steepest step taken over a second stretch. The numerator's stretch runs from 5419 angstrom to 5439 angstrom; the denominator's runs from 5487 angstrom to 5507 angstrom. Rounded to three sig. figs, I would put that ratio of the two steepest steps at 2.00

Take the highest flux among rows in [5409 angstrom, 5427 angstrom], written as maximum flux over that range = 19.5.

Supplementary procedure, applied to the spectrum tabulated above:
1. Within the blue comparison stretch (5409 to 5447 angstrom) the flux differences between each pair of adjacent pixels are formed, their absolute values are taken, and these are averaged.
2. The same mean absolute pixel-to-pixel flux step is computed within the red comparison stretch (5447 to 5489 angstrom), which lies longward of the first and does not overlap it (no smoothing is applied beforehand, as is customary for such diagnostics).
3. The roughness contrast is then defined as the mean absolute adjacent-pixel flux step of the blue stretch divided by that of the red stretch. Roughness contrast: 2.4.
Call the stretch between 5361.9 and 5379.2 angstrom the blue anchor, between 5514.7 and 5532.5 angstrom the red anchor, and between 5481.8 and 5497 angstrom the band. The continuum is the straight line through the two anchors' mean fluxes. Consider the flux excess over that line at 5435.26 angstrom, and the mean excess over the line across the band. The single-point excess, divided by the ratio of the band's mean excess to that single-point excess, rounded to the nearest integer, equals -1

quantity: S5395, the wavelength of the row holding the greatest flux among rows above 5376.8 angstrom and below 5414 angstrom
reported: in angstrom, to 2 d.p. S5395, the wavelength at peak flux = 5412.78 angstrom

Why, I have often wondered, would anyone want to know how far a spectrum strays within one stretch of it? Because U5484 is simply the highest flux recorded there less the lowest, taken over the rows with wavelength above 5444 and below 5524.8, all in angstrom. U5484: 3.1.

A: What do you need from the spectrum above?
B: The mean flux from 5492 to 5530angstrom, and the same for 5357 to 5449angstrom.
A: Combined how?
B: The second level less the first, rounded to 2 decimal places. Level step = 0.12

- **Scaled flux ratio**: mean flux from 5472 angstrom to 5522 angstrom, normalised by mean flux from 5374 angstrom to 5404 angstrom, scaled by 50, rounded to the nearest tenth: 50.5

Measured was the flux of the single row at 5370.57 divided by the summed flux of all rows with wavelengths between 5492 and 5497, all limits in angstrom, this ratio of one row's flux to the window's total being 0.436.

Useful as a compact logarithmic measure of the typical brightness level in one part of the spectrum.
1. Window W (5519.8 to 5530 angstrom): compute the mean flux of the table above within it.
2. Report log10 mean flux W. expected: 1.23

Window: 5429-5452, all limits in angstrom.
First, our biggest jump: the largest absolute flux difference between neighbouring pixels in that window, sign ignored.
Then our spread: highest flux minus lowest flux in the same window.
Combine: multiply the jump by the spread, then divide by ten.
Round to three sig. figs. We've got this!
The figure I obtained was 1.36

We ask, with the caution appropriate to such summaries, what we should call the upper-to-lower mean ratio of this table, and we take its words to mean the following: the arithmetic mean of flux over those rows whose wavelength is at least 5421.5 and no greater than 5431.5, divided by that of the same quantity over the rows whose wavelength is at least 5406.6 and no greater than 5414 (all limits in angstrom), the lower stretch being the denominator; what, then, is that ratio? 1.09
